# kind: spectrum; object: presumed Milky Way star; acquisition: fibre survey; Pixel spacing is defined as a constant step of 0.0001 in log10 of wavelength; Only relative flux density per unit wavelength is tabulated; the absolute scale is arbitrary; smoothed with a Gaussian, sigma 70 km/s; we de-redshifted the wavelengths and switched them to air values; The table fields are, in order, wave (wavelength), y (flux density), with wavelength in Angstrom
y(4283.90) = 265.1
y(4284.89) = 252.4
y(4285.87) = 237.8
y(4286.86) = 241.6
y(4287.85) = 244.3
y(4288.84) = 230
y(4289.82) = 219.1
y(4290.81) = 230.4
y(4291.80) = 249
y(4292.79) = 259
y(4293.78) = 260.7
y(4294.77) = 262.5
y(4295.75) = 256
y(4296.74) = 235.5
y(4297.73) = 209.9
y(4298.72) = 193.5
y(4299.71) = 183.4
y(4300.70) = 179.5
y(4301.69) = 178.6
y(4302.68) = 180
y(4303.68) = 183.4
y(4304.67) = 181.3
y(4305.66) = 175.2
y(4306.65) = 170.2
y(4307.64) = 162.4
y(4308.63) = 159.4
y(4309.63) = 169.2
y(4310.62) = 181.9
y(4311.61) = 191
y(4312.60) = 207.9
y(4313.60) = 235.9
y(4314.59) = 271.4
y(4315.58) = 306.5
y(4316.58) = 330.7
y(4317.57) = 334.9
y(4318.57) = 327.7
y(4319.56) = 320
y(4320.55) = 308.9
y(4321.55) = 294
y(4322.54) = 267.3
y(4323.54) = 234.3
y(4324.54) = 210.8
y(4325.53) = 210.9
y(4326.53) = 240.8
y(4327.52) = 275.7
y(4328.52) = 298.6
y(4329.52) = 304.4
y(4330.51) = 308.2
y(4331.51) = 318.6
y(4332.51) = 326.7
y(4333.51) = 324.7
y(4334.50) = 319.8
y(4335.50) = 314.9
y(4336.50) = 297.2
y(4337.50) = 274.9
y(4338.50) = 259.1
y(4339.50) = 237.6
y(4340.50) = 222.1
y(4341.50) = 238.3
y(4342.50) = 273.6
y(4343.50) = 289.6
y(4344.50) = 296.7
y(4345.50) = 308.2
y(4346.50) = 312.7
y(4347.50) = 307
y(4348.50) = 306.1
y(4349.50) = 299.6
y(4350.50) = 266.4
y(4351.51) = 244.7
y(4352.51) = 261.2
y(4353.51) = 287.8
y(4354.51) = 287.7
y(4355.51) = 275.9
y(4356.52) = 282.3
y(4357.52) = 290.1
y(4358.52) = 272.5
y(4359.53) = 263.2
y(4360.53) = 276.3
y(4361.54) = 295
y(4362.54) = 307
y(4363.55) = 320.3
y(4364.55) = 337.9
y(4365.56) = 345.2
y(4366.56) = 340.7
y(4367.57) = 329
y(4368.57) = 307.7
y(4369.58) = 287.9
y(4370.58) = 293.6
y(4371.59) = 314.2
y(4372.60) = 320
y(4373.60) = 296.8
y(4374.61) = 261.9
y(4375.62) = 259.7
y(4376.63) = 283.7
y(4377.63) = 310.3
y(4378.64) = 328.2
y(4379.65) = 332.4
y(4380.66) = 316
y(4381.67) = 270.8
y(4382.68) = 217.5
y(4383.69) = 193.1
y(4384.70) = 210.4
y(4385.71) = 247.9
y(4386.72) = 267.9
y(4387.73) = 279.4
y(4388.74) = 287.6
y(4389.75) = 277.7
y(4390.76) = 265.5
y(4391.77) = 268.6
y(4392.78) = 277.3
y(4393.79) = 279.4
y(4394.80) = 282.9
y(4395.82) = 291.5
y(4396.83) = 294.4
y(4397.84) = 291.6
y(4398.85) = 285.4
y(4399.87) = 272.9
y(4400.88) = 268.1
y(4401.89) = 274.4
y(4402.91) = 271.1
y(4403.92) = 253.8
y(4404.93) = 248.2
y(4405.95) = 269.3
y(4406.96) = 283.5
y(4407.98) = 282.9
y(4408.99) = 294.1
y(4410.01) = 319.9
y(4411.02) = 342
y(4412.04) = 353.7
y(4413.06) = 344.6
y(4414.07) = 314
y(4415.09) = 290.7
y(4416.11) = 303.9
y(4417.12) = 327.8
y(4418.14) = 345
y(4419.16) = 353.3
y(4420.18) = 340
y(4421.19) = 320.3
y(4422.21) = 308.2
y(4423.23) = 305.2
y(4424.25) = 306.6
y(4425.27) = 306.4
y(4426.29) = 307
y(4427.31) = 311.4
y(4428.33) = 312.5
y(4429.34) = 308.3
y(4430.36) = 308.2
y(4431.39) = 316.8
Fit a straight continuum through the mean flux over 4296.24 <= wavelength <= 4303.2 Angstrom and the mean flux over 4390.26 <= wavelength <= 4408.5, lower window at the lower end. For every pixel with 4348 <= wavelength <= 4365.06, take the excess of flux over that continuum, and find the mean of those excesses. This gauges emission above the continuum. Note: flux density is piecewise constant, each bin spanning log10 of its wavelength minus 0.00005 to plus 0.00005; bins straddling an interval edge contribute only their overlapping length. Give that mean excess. 46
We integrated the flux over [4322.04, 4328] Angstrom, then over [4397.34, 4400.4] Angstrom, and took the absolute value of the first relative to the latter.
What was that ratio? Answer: 1.7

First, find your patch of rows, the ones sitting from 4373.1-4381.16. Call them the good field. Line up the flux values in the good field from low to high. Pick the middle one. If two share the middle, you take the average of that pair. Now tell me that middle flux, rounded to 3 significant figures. 304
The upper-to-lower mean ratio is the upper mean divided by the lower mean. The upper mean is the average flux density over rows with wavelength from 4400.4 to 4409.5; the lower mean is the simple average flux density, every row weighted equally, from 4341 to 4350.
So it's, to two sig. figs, 0.93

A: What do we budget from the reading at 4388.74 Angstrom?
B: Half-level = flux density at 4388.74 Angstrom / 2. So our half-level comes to 144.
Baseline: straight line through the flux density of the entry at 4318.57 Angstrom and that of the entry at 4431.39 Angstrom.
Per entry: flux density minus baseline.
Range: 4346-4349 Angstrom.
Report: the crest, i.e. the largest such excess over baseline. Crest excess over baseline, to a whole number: -12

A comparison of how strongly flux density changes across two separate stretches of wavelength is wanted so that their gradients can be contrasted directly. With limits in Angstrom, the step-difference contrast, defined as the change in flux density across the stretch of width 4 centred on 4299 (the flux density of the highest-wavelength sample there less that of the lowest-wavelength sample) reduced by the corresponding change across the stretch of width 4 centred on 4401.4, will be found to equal -29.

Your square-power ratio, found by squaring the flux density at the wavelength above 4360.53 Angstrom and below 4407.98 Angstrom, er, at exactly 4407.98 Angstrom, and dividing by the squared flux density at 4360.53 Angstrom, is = 1.0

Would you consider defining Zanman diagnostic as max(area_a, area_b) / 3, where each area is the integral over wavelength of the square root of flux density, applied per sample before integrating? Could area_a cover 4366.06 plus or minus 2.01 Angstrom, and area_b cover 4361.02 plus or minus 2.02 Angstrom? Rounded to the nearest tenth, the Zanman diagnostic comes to 24.6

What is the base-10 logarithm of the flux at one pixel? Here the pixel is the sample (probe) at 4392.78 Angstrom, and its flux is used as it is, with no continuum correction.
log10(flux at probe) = 2.44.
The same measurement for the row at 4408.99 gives 2.47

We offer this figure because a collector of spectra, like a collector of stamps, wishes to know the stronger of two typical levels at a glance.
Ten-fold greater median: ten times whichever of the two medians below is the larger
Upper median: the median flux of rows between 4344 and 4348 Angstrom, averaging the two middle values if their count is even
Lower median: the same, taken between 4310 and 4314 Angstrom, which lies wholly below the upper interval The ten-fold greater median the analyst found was 3076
